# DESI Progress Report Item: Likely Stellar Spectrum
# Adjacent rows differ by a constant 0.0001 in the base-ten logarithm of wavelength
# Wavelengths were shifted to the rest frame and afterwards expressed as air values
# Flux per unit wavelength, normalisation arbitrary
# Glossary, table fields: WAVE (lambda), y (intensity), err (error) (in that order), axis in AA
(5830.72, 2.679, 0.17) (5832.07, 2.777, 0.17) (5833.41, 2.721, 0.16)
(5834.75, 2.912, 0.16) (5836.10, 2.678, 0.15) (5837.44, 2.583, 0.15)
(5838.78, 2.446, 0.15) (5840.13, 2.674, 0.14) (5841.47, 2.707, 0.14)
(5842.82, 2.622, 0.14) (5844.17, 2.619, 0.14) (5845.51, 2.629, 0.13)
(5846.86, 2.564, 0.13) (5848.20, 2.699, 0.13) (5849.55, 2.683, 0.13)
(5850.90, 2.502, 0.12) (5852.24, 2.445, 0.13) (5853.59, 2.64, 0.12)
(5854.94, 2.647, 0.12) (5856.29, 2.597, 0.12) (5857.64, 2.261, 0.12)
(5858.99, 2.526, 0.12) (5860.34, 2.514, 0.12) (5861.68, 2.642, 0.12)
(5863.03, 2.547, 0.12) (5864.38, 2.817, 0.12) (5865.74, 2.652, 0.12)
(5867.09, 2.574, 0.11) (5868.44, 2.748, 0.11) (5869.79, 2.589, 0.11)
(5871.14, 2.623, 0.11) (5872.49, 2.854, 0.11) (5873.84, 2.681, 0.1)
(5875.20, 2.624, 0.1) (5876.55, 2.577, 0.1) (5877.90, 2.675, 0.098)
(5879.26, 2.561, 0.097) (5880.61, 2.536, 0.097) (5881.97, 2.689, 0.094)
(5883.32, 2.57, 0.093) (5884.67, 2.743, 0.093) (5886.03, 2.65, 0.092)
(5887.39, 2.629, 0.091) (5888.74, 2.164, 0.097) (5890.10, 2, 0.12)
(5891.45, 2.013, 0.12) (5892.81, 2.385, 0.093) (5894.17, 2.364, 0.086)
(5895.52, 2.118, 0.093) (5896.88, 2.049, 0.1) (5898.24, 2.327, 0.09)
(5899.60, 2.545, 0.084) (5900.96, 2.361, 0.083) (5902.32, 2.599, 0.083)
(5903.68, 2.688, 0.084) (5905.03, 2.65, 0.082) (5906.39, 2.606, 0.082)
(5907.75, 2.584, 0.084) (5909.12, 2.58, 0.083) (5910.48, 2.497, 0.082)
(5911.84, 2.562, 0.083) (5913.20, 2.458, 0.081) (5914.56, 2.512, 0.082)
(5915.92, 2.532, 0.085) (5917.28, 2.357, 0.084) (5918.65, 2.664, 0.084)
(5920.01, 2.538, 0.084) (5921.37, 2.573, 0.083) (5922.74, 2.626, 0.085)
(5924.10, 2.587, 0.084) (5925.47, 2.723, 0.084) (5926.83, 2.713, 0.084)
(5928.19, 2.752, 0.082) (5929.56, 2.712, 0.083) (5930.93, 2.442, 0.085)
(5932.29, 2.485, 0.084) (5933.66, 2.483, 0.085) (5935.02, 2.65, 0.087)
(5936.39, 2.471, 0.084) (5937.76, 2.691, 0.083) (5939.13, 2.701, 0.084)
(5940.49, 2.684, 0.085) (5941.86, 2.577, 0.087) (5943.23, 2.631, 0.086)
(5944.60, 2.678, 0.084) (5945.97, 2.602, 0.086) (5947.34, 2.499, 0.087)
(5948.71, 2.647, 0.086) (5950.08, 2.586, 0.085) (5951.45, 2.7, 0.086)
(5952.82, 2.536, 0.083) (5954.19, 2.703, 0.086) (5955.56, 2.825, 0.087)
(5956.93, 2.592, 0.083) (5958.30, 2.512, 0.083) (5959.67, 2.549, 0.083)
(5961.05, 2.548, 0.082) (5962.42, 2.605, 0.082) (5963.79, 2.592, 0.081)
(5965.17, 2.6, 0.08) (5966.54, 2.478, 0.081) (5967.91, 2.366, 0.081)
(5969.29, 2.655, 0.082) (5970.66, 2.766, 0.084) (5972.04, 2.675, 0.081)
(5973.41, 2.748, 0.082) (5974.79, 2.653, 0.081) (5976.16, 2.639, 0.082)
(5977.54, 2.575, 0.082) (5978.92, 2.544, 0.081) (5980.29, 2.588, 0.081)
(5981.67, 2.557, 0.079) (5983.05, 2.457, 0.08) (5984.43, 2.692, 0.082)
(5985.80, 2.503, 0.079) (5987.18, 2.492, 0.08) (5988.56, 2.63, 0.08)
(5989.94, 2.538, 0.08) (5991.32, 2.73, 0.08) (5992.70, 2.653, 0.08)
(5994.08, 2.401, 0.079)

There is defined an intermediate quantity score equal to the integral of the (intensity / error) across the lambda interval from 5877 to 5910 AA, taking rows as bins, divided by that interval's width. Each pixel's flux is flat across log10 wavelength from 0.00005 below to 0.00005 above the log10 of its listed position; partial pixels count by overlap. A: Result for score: 27.1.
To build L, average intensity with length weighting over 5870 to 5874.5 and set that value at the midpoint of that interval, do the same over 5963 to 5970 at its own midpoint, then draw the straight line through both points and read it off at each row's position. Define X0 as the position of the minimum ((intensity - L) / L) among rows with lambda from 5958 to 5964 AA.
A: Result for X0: 5958.30 AA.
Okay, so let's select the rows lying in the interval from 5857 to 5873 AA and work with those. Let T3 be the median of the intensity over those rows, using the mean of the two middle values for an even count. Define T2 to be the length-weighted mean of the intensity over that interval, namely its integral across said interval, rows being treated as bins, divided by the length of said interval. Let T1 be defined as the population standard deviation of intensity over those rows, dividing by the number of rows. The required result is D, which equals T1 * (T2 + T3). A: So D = 0.78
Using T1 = 0.149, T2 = 2.61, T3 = 2.61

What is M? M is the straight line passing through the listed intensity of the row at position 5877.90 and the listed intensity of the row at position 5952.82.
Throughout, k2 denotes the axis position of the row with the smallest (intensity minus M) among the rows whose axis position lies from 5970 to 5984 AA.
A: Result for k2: 5983.05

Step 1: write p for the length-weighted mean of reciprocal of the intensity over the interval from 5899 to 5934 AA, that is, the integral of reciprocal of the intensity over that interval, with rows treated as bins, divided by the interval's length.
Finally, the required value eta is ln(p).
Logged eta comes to -0.943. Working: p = 0.390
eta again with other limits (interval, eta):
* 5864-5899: -0.908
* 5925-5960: -0.962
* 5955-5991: -0.951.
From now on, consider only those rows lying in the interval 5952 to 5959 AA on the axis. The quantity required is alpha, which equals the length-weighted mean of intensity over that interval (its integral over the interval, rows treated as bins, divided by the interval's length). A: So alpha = 2.64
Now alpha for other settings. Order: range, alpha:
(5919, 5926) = 2.61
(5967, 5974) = 2.64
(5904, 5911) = 2.59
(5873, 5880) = 2.63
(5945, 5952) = 2.61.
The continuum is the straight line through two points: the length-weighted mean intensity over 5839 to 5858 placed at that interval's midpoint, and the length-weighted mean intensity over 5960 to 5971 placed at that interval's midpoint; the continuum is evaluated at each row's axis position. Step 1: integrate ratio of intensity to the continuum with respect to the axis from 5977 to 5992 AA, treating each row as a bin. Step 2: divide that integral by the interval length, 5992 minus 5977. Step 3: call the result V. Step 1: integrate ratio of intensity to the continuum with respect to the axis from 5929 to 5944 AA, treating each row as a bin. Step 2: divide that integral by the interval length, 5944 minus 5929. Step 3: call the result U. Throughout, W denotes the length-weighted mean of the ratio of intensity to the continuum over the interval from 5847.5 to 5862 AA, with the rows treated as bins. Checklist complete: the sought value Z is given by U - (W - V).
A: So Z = 1.023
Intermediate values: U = 1.01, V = 1.00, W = 0.99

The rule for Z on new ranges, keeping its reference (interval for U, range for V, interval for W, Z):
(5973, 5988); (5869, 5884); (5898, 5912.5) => 1.037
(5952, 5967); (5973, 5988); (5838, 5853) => 1.015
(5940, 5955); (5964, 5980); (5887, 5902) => 1.156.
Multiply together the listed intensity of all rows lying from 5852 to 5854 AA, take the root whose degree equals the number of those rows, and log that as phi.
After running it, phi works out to 2.54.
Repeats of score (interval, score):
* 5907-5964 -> 30.9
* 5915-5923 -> 30.2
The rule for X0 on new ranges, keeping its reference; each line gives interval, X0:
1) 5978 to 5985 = 5983.05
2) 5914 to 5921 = 5917.28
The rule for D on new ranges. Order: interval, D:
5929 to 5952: 0.47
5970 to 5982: 0.40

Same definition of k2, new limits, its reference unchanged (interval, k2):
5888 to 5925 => 5890.10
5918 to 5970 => 5967.91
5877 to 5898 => 5890.10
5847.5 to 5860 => 5857.64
